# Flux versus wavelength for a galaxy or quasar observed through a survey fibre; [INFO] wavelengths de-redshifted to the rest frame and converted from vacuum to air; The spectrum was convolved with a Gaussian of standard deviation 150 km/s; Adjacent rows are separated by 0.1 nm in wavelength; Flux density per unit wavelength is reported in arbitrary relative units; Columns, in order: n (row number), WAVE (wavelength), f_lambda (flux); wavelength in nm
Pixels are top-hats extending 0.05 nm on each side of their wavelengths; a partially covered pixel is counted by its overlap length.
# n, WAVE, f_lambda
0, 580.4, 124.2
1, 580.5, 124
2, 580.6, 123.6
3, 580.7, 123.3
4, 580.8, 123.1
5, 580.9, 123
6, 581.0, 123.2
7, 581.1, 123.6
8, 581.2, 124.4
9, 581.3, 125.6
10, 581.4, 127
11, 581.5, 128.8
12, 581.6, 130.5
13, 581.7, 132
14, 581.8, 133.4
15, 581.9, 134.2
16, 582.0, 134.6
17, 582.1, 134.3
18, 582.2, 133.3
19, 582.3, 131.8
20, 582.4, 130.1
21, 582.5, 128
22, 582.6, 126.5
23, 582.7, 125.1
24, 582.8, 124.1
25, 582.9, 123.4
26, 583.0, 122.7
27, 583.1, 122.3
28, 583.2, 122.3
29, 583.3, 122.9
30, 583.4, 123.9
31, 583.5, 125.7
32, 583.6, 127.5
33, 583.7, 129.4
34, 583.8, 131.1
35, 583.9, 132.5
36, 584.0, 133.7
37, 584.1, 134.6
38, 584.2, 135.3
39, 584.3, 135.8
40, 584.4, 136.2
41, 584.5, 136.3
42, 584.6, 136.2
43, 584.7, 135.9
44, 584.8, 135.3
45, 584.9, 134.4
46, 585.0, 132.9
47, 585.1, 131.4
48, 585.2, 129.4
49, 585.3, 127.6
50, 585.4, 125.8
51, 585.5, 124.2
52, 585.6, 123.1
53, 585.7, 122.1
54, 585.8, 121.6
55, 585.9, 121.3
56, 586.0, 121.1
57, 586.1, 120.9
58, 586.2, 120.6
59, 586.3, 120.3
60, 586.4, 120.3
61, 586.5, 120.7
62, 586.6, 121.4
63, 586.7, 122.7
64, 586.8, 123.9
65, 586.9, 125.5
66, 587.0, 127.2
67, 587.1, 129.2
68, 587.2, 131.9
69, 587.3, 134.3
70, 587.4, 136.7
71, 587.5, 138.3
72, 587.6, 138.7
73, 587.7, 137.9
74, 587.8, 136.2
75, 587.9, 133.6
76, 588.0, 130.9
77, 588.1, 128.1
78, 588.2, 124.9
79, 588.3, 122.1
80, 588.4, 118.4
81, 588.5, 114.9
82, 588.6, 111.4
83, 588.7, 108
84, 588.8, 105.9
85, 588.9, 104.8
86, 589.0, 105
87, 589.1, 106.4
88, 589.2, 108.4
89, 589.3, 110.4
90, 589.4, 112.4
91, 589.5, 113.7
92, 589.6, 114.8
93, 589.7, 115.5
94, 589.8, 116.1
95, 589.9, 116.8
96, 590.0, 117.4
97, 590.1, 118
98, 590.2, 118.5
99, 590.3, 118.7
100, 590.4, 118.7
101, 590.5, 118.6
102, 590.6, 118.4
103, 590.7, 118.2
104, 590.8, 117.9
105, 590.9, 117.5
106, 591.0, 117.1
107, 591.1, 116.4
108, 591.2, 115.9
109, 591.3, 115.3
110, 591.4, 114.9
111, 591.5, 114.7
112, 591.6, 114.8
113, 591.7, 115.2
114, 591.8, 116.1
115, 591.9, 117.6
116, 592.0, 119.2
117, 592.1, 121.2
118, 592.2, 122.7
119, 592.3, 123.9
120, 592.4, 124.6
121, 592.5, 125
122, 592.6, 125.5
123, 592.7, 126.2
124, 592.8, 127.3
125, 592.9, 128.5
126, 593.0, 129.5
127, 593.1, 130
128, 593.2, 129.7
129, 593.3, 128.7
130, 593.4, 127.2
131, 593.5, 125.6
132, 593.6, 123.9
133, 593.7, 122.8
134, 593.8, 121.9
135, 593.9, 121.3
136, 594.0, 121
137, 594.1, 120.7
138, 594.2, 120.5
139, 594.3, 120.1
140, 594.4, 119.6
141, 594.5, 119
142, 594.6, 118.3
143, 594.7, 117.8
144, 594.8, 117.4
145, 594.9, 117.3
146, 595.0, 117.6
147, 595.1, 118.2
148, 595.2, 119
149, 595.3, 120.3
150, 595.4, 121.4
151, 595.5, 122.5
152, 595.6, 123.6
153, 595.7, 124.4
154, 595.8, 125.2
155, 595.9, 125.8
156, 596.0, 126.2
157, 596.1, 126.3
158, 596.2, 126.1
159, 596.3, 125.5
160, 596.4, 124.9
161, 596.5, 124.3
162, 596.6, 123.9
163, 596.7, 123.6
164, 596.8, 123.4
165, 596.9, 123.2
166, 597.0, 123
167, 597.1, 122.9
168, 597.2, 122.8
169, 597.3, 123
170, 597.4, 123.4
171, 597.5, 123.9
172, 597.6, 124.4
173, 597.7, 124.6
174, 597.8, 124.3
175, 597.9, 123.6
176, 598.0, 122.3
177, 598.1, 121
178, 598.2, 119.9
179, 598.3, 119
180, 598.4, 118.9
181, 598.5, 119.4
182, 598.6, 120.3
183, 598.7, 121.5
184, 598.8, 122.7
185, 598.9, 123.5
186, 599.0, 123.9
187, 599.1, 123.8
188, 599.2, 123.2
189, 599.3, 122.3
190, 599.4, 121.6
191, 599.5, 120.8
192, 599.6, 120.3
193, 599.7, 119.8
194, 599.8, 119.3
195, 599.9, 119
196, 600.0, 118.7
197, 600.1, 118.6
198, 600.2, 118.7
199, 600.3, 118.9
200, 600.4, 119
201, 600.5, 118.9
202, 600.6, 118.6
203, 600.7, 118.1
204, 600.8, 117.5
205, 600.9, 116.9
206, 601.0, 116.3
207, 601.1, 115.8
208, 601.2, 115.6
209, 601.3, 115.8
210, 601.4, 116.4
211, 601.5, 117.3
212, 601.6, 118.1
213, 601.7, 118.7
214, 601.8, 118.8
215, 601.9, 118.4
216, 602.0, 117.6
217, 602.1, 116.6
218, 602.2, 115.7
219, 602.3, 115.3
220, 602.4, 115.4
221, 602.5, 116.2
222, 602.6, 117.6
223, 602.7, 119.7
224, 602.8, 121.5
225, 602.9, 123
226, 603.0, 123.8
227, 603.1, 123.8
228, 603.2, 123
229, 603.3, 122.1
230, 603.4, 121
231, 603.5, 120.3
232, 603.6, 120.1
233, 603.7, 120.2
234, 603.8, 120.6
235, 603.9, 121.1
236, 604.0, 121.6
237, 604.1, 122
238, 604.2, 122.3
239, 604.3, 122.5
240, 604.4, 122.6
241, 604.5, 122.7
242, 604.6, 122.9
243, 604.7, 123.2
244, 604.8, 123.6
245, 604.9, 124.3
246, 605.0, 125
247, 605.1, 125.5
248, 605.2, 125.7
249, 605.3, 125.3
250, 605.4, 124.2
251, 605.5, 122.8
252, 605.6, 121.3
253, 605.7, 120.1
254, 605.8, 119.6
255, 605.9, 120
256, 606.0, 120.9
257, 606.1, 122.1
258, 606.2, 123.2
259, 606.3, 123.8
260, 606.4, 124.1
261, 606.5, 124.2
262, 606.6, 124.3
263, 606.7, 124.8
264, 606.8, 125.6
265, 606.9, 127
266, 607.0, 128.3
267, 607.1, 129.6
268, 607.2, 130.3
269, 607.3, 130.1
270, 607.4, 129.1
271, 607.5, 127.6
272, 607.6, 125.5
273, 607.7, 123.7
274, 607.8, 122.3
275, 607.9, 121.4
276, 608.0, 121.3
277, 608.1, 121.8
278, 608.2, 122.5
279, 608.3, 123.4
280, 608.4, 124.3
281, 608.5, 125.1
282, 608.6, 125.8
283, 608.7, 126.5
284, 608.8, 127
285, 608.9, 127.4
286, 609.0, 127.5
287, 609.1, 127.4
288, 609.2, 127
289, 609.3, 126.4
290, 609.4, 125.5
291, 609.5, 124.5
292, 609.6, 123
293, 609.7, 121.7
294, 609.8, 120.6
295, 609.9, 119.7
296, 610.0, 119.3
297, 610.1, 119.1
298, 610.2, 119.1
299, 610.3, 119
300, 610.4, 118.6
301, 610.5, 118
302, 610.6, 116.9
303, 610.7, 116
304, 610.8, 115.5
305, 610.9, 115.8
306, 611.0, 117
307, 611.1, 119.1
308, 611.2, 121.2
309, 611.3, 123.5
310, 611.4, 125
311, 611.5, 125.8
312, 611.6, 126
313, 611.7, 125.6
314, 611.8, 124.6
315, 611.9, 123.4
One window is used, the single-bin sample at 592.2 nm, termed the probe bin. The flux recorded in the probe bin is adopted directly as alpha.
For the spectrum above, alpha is 122.7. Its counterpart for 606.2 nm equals 123.2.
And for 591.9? 117.6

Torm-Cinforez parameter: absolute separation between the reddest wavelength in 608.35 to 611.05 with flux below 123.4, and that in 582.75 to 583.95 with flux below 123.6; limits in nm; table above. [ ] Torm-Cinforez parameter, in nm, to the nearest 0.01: 27.70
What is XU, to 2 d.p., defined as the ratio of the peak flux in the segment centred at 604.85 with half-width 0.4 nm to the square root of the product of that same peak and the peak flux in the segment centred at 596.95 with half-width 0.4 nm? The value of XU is 1.01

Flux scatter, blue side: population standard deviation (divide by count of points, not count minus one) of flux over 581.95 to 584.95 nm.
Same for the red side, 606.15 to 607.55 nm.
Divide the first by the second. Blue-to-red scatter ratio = 2.0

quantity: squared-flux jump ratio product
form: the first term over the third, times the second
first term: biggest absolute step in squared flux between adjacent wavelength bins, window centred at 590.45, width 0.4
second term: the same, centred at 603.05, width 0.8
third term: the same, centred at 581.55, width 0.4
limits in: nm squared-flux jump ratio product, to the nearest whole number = 45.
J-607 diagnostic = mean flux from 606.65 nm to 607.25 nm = 128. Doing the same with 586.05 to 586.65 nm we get 121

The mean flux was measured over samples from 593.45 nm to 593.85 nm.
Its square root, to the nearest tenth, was 11.1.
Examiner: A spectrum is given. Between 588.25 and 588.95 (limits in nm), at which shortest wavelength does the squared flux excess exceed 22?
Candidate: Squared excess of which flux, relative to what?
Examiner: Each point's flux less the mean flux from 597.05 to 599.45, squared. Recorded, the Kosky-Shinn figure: 588.5 nm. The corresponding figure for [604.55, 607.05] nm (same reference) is 607.0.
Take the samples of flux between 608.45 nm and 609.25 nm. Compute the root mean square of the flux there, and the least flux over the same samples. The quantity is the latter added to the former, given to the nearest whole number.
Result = 252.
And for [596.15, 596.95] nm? 248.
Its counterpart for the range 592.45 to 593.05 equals 252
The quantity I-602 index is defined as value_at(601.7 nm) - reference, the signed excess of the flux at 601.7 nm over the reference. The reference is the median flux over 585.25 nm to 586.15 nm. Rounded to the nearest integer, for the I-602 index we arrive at -3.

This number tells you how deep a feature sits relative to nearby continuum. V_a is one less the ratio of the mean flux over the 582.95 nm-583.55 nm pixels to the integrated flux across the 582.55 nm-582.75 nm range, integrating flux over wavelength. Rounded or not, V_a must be -3.9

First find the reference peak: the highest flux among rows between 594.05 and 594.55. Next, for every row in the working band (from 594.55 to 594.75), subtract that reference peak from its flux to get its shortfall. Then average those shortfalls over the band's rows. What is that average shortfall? -3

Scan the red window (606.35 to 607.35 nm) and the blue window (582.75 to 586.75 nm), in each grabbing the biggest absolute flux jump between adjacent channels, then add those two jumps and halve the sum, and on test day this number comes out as 1.7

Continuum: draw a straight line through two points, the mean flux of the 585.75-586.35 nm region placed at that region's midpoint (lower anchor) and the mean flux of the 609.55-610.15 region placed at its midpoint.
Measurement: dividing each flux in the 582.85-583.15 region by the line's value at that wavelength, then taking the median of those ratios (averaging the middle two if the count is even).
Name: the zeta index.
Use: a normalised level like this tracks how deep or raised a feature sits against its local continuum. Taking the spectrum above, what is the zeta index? 1.01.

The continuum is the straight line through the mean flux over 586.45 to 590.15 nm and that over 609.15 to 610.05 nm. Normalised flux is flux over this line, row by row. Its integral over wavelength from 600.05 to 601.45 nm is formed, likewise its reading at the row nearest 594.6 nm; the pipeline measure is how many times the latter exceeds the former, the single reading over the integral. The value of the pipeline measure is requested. 0.722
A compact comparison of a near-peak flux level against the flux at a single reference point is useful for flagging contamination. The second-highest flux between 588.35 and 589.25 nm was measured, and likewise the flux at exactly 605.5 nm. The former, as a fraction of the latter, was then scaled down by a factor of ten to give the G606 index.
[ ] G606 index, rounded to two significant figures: 0.094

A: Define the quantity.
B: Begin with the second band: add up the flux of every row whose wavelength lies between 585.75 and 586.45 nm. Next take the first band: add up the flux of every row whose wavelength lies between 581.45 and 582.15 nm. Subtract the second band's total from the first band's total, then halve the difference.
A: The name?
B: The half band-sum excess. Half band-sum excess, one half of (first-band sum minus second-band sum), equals 41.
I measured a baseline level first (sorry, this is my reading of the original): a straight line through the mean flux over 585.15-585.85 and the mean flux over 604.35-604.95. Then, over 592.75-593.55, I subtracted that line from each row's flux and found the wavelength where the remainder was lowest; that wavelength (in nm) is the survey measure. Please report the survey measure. 593.5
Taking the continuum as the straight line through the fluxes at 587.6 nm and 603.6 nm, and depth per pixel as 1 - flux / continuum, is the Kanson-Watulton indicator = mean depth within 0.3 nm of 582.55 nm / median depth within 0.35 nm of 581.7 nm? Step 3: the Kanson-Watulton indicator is 1.3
